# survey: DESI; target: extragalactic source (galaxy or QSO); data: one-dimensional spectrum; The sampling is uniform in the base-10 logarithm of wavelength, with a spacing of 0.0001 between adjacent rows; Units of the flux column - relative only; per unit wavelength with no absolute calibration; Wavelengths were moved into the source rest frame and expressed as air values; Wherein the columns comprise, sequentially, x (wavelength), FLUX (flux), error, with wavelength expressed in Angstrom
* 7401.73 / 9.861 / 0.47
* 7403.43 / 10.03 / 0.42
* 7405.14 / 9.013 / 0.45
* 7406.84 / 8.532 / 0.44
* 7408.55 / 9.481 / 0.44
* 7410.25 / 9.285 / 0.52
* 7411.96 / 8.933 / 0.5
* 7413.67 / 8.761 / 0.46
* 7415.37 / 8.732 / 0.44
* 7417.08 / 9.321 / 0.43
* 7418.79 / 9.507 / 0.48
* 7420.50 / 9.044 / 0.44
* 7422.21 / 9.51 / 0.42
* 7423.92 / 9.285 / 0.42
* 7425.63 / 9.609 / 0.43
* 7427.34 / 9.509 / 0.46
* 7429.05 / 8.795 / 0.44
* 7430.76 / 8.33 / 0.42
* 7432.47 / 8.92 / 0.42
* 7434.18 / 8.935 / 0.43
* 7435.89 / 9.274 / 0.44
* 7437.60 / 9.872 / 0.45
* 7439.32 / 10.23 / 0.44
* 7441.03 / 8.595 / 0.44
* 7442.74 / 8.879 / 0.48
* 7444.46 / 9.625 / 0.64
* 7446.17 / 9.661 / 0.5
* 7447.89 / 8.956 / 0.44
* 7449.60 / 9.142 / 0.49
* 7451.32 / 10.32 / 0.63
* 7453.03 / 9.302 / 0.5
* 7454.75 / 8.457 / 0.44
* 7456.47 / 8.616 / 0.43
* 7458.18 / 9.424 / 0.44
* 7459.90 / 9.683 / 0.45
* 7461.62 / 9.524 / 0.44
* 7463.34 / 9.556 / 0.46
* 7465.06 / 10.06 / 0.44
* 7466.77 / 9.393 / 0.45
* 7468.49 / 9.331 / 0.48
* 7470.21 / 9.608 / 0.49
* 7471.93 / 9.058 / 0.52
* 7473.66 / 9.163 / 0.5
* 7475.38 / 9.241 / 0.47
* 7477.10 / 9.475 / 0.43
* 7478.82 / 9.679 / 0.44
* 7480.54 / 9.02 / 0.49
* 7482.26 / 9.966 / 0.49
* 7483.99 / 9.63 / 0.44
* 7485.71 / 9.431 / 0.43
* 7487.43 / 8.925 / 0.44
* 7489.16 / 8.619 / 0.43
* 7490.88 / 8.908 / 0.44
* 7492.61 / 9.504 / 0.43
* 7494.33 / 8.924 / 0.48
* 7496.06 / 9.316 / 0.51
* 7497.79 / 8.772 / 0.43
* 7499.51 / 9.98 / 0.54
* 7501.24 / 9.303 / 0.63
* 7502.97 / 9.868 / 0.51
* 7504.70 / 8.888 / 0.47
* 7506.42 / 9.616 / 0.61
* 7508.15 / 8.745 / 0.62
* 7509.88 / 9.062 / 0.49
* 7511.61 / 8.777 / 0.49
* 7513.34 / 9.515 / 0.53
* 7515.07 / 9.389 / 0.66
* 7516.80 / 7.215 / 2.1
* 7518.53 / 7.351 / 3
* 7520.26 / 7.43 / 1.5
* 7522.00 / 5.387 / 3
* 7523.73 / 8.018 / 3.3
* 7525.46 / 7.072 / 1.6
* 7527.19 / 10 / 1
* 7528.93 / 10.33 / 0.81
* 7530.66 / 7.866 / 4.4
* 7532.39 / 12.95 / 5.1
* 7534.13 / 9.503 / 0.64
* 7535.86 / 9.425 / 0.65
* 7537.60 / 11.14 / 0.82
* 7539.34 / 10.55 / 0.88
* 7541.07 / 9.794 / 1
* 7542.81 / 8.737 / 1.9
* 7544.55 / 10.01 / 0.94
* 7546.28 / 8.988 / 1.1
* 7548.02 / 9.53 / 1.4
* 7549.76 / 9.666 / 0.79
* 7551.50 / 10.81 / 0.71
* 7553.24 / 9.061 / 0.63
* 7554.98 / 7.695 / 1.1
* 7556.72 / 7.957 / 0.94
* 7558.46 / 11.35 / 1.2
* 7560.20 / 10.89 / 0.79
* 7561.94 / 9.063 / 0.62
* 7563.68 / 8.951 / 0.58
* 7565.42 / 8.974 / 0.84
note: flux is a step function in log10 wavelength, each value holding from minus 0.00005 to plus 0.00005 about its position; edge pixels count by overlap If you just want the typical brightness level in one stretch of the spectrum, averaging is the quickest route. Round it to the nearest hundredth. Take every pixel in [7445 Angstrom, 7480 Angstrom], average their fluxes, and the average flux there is 9.38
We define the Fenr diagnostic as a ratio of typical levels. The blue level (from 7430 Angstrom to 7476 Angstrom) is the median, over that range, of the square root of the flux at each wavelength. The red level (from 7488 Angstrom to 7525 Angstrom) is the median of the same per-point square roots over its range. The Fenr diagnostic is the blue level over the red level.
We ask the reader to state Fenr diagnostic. 1.02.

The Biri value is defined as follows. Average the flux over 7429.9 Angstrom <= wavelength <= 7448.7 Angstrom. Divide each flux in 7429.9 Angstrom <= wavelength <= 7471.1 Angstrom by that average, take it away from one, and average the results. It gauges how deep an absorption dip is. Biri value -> -0.012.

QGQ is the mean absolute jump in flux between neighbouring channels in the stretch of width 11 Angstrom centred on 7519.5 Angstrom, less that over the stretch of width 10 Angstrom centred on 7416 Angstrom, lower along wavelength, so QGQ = 1.1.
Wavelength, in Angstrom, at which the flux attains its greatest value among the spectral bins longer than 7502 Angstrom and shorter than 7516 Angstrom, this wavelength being 7502.97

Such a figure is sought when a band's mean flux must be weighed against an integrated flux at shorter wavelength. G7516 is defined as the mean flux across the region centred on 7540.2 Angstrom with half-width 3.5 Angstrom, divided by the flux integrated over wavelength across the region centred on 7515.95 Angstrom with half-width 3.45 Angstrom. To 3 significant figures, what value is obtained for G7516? 0.174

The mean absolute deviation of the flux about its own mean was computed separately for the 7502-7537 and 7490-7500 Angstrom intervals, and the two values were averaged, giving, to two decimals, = 0.76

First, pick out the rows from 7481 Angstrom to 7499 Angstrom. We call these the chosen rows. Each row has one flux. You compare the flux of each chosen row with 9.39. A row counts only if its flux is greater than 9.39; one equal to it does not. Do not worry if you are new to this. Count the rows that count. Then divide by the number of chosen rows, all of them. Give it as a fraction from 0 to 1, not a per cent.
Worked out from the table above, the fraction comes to 0.40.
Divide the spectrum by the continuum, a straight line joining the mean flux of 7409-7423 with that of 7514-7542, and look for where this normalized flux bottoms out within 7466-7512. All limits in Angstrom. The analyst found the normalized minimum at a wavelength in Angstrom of 7489.16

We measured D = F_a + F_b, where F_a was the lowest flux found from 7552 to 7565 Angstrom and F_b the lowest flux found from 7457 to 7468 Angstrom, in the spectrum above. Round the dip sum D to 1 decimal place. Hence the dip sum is 17.1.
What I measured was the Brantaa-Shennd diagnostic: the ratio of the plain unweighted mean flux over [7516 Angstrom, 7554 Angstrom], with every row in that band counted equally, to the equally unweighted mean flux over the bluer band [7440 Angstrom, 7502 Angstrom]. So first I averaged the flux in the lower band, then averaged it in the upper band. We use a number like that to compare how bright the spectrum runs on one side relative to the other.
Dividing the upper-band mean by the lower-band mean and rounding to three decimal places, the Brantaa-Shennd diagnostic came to 0.981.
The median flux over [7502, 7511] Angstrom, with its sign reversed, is -9.06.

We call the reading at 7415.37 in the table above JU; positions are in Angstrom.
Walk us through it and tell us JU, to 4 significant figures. 8.732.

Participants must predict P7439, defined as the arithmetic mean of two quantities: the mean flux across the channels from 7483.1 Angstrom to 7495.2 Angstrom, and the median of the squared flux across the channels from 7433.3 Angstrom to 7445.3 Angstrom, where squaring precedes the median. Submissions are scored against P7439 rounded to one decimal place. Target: 47.6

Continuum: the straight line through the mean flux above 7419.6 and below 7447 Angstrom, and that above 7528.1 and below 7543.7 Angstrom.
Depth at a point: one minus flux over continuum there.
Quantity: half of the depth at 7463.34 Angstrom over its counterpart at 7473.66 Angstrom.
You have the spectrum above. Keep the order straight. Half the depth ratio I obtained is -0.1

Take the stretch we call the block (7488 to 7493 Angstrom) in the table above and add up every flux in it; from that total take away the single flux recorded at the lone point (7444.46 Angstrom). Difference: 17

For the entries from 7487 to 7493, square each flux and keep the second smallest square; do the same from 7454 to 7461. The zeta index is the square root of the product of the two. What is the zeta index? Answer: 77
